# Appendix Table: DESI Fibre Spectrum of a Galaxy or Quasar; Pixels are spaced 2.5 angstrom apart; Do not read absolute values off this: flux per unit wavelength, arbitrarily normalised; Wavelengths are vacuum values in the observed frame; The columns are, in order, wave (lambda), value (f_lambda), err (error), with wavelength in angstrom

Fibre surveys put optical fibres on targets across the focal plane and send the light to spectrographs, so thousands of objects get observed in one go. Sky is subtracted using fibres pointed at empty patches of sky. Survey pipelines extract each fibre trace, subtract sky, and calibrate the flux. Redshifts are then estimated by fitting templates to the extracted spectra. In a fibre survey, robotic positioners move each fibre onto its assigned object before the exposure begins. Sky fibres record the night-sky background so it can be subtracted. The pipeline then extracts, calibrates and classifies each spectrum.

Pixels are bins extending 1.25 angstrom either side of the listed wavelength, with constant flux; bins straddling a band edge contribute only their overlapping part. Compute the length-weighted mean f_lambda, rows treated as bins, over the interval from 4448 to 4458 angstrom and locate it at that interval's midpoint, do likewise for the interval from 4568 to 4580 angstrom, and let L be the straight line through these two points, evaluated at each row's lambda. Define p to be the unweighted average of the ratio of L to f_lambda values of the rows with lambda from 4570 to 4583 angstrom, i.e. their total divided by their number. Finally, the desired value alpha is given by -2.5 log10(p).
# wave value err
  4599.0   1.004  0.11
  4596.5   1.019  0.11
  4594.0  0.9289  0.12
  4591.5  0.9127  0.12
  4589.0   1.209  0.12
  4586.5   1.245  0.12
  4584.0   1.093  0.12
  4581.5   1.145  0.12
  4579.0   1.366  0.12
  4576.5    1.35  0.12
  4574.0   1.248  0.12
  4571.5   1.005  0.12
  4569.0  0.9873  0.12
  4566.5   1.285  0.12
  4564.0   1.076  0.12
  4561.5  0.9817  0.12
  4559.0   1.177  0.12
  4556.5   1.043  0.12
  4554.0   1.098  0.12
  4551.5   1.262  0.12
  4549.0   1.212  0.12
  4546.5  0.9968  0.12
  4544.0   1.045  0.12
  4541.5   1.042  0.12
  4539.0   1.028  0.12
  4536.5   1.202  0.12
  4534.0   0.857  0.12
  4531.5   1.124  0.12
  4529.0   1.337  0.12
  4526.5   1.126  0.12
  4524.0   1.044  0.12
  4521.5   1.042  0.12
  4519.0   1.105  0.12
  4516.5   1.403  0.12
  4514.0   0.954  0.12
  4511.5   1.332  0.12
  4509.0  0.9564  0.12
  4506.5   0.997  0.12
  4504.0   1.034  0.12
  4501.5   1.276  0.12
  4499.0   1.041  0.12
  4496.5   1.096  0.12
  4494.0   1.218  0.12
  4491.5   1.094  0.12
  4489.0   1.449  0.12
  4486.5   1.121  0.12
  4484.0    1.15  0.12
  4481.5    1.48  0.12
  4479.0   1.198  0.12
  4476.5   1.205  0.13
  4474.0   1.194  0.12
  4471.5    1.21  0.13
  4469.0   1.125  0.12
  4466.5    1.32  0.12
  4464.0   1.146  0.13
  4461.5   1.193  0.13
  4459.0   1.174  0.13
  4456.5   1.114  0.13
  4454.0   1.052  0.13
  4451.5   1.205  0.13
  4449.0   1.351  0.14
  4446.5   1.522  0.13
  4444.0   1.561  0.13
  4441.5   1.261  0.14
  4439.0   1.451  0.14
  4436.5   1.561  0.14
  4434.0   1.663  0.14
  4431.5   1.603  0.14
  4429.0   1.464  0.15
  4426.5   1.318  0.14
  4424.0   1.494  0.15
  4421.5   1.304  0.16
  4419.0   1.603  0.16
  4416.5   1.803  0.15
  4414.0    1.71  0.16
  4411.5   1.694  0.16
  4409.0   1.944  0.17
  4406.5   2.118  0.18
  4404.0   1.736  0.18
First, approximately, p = 0.99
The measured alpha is 0.01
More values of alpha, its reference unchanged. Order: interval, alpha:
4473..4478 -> 0.02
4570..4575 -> -0.07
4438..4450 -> 0.21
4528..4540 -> -0.10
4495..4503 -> -0.05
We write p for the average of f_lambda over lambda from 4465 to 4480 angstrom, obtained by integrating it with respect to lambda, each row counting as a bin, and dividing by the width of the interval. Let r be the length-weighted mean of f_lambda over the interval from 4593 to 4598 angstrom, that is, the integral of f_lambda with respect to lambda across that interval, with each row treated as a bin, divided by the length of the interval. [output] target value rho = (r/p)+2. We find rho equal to 2.81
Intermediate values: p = 1.21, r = 0.98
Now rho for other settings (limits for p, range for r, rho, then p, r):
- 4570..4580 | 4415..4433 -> 3.23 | 1.23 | 1.52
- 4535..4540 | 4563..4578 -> 3.05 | 1.11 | 1.16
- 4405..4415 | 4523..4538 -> 2.60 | 1.87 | 1.11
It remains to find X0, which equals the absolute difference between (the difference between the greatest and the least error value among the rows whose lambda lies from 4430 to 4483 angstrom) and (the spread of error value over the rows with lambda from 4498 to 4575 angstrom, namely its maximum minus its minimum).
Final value 0.020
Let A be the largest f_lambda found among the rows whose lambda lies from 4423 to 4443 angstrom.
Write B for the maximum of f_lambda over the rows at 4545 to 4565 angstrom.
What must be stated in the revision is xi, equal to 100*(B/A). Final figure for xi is 76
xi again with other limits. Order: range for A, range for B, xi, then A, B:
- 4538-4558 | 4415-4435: 143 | 1.262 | 1.803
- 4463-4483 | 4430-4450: 112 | 1.48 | 1.663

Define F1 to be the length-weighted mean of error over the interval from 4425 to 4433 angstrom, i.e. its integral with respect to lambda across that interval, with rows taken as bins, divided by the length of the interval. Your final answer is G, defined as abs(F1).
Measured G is 0.143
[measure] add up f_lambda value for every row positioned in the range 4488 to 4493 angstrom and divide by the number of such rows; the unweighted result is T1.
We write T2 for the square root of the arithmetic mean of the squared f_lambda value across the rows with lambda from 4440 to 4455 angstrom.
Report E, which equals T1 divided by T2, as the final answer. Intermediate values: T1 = 1.27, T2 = 1.34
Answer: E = 0.95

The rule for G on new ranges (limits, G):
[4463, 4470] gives 0.123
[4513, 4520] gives 0.120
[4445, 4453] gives 0.133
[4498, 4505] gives 0.120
